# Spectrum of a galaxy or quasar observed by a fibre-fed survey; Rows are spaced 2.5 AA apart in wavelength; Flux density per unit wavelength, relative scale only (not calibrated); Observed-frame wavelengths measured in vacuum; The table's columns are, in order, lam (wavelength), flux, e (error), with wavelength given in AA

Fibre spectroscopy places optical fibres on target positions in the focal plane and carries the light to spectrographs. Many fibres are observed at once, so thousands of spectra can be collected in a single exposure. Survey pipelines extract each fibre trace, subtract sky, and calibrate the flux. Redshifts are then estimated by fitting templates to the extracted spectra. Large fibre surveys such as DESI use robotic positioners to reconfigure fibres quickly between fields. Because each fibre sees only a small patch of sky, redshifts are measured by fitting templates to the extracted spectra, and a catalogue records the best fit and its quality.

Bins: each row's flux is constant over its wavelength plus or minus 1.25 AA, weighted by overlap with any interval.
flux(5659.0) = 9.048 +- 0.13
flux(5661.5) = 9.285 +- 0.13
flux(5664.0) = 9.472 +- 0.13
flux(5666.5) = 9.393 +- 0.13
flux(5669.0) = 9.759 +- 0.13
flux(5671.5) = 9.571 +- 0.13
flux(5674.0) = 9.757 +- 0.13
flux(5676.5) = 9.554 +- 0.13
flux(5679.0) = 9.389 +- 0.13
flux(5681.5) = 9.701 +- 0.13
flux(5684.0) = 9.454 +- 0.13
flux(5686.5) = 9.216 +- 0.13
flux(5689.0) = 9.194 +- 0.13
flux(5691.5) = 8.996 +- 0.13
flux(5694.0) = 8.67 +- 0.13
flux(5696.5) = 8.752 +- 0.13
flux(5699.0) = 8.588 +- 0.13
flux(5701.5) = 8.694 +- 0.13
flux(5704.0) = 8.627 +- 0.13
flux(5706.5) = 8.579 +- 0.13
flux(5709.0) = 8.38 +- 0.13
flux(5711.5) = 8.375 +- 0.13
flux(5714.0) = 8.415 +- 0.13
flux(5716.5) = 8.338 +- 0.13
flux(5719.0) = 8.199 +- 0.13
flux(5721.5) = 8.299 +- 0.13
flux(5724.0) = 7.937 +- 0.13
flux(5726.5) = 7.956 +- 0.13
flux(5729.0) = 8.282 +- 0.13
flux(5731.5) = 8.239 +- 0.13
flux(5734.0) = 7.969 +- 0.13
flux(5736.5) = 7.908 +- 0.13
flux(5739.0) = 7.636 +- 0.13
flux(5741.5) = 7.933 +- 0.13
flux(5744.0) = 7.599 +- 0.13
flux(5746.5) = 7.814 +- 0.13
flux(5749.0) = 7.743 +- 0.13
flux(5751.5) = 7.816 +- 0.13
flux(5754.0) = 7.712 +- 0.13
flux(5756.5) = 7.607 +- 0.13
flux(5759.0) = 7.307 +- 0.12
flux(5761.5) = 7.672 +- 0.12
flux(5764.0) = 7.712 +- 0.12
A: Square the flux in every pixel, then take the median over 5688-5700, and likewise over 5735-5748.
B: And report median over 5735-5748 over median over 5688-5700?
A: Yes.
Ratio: 0.80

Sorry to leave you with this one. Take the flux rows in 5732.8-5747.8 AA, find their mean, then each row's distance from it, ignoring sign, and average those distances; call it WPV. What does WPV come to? 0.128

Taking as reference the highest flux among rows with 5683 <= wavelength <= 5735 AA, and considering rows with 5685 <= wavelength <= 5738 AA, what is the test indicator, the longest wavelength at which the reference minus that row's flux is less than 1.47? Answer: 5731.5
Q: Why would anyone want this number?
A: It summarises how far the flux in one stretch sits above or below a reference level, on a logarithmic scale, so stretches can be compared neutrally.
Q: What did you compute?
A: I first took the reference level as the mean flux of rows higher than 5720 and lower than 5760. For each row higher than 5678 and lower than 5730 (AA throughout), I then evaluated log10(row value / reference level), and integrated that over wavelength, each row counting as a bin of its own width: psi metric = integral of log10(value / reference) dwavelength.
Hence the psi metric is 2.2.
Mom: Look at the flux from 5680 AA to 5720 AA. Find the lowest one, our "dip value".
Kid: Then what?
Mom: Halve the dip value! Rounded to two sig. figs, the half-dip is 4.1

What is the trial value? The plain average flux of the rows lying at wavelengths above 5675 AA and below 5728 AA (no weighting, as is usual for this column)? 8.7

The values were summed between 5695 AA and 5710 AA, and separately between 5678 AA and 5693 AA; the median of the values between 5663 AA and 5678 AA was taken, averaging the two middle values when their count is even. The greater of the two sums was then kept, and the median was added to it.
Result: 65.5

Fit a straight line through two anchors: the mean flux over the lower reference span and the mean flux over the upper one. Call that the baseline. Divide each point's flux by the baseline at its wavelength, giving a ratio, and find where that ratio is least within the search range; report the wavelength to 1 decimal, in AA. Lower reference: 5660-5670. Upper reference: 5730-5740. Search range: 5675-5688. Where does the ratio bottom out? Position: 5686.5 AA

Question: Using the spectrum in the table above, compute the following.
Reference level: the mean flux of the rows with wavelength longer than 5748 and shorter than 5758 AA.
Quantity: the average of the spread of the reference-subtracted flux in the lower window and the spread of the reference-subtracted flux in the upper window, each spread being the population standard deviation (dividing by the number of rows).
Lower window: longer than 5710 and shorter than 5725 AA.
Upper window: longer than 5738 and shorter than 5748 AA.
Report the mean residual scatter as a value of 0.148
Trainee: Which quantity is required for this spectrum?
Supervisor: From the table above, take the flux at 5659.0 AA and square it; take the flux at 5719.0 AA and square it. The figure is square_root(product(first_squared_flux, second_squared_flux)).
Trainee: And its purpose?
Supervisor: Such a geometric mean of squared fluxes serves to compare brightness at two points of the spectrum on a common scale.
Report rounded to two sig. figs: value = 74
